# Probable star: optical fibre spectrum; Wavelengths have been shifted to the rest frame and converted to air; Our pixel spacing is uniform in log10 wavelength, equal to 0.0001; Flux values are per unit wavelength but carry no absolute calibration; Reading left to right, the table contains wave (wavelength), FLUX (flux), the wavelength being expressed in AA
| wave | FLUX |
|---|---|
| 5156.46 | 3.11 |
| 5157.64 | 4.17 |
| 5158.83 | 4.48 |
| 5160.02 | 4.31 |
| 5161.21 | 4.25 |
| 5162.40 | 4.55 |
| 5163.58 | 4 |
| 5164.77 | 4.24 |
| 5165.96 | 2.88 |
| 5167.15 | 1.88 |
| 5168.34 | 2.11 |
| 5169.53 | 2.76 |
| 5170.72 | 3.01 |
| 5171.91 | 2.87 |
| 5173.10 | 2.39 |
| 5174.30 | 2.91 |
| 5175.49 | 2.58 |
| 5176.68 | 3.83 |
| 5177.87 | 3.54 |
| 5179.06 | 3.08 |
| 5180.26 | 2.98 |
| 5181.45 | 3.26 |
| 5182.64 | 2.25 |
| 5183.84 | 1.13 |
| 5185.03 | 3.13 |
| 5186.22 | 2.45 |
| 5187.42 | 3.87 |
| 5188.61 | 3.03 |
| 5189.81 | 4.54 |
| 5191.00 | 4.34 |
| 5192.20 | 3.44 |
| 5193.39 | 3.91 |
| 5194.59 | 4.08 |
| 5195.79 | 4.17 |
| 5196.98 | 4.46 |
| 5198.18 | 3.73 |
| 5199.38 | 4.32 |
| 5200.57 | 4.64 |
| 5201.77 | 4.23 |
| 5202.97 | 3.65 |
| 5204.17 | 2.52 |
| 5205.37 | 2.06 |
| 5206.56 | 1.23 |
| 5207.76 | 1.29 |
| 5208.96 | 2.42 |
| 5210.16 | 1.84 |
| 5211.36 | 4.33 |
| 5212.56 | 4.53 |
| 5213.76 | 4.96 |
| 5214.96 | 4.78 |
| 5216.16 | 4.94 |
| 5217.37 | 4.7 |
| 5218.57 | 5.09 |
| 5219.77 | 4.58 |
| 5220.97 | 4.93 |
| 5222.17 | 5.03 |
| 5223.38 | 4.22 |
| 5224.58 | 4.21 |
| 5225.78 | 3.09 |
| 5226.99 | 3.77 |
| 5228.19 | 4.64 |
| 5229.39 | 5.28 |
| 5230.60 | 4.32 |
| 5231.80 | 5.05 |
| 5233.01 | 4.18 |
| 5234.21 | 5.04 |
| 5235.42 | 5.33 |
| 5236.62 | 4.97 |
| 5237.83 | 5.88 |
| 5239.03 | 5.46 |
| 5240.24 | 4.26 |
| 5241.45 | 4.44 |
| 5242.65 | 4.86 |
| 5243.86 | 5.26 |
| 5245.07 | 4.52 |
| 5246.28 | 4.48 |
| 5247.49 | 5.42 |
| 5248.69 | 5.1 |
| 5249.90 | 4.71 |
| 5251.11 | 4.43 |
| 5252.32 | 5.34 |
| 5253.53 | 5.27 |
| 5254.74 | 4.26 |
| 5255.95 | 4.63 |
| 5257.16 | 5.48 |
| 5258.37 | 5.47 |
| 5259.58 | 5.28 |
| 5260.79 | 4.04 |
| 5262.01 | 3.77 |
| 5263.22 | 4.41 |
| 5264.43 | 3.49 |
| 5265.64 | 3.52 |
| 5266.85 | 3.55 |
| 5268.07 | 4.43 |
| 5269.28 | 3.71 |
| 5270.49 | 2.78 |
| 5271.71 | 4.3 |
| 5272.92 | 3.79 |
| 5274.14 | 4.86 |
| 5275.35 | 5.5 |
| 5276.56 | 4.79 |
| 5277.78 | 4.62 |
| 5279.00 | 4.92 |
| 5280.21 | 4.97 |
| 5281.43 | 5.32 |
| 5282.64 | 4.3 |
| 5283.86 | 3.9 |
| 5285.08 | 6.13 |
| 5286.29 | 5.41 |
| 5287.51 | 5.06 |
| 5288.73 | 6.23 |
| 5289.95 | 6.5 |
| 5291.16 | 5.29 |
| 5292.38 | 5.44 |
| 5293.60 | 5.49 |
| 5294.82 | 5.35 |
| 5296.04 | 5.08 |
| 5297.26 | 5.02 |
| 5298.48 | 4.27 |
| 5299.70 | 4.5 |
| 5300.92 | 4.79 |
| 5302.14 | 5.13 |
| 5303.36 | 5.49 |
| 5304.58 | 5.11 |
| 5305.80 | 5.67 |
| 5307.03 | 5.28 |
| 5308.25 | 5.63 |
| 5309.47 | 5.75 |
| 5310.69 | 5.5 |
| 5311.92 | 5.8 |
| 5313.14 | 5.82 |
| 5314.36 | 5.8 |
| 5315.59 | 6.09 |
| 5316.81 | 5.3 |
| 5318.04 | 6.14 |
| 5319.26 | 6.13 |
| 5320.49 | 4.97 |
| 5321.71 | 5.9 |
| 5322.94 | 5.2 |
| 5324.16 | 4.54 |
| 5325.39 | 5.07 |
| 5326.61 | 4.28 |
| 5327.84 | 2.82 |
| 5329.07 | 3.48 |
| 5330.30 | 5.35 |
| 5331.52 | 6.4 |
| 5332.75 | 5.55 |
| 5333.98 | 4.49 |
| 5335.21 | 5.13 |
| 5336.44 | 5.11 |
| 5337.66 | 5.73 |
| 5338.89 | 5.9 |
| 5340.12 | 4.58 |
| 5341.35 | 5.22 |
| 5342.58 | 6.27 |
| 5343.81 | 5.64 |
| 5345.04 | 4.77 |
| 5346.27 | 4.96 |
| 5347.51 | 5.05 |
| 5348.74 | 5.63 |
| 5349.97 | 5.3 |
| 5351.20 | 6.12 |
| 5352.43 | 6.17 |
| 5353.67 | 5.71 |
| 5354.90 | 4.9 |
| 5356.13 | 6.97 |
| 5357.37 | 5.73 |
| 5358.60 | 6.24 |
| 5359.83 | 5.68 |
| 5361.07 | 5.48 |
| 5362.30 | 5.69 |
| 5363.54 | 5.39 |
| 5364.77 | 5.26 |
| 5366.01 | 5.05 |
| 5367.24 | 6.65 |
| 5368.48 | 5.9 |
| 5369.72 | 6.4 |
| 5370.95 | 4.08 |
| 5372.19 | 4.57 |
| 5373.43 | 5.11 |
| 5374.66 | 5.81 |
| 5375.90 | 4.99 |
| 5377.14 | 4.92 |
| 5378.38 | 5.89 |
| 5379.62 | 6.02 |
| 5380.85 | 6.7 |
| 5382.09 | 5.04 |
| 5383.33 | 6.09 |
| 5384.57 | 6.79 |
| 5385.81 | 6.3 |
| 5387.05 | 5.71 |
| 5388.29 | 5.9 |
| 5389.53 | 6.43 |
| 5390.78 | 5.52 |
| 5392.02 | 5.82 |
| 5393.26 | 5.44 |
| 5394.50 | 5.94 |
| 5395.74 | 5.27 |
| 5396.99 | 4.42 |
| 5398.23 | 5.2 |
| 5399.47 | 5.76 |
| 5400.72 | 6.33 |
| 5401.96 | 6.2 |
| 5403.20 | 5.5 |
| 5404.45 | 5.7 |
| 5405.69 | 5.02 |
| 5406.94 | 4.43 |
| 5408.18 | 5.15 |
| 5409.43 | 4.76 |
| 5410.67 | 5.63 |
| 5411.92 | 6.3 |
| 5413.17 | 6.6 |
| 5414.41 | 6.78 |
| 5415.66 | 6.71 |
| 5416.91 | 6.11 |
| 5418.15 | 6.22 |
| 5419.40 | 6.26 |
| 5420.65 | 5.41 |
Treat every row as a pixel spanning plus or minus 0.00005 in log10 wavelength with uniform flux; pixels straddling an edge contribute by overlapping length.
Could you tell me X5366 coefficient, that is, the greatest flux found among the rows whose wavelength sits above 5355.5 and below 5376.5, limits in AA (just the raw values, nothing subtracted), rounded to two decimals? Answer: 6.97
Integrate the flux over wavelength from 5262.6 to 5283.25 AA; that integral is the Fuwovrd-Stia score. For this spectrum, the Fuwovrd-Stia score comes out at 89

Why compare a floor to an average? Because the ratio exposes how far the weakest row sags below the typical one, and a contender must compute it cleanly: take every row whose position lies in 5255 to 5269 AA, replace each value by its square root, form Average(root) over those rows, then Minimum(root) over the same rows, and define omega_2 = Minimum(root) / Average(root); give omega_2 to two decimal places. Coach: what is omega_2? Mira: 0.90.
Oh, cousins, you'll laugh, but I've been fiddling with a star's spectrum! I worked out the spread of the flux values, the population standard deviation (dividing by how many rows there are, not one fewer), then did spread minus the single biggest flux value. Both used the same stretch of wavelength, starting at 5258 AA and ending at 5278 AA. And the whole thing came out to -4.8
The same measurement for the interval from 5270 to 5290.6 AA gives -5.6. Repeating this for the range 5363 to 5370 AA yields -6.1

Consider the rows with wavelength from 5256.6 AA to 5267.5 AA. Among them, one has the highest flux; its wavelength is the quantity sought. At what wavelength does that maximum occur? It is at 5257.16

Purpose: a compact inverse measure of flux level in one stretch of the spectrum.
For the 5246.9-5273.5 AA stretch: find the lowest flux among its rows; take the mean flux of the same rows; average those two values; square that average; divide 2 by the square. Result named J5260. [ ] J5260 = 0.15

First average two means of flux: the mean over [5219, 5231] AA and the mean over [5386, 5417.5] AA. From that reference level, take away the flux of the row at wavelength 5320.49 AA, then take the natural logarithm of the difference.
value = -2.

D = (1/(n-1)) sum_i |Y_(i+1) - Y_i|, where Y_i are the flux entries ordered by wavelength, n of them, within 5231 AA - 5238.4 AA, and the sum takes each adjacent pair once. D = 0.66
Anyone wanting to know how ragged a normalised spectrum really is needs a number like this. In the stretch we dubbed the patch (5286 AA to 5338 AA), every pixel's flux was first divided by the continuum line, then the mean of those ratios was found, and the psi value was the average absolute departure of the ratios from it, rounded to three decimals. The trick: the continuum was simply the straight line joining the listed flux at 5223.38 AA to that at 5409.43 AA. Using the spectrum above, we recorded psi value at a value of 0.116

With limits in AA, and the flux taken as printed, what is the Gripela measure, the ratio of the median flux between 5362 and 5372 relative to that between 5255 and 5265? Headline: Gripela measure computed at 1.23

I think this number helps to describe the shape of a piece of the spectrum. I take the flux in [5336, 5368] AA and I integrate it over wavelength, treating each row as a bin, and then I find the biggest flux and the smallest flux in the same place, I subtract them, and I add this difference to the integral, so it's 181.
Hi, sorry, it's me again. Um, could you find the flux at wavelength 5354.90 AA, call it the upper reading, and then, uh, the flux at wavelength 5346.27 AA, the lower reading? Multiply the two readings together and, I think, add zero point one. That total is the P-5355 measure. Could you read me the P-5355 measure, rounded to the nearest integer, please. 24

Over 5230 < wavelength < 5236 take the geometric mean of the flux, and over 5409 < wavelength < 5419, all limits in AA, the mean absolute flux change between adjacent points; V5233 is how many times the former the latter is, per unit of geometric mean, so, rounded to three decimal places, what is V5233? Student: 0.084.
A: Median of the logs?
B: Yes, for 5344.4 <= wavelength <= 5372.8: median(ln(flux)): 1.7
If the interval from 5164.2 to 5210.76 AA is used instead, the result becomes 1.1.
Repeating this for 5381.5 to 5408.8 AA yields 1.7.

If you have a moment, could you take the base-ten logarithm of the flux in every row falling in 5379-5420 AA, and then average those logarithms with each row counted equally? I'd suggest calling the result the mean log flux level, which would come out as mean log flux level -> 0.762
